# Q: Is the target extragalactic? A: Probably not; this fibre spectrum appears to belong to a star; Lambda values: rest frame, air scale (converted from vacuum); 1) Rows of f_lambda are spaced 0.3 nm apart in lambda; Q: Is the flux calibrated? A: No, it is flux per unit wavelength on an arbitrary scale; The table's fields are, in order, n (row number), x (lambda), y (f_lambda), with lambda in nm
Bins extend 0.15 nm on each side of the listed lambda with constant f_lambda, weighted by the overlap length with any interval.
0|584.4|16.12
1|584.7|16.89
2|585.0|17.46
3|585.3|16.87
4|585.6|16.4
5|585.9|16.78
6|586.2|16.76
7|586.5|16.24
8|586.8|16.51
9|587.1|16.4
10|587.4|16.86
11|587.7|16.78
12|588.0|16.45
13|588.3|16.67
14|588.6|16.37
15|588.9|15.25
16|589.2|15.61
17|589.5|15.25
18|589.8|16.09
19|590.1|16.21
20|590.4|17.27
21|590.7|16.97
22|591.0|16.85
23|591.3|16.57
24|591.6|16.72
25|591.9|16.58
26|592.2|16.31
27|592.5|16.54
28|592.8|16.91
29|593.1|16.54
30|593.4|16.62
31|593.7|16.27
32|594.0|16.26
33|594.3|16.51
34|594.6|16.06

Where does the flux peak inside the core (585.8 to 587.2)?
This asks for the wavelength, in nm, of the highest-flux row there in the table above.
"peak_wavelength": 585.9 nm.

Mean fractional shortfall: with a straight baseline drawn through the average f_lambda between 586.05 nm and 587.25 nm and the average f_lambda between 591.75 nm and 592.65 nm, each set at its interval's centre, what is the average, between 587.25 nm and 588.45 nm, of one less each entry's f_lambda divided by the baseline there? -0.01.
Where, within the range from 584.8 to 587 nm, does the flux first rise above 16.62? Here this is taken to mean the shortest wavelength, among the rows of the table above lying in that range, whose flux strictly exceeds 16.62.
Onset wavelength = 585.0 nm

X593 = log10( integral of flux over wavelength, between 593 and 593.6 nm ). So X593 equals 1.00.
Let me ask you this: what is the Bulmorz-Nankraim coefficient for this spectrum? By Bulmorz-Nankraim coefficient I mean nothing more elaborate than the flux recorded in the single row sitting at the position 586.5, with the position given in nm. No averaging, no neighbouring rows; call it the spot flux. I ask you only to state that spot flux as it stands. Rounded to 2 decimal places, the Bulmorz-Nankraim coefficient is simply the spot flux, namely 16.24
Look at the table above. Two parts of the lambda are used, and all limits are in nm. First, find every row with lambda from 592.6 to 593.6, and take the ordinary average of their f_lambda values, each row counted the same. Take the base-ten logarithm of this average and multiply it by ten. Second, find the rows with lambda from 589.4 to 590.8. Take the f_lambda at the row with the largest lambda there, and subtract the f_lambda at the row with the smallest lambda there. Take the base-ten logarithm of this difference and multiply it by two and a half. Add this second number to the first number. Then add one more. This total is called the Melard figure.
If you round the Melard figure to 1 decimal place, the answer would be 13.8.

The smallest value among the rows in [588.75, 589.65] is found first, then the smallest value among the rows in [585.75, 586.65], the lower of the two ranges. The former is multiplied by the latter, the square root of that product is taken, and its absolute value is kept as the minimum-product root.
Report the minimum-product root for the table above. 15.7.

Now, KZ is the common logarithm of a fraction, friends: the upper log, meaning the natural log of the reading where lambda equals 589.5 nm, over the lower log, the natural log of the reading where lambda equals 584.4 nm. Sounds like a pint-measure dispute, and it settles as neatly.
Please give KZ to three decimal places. -0.009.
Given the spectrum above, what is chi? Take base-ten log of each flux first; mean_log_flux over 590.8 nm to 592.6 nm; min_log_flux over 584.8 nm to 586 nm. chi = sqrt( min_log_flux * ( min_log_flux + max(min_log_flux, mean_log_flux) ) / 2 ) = 1.22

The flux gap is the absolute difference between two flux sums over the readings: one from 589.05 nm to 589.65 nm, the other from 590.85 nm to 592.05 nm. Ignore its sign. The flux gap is 36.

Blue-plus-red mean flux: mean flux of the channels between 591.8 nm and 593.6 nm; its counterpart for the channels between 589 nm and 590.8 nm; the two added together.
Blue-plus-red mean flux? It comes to 32.8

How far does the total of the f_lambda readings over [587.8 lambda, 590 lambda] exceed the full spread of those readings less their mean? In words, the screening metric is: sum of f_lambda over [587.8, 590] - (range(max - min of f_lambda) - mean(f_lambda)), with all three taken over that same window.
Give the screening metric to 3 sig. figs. 126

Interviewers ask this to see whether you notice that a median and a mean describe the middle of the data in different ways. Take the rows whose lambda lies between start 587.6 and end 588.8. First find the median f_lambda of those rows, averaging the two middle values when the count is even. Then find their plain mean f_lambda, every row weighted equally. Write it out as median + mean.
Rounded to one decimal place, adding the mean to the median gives 33.1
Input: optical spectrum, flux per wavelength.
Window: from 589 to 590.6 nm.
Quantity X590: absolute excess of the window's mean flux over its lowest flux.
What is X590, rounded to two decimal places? 0.84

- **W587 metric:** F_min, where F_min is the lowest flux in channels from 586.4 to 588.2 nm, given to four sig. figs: 16.24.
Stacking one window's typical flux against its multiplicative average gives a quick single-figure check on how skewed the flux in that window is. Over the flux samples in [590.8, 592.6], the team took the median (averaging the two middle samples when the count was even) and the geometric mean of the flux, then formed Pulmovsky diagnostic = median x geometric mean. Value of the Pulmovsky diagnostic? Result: 275.0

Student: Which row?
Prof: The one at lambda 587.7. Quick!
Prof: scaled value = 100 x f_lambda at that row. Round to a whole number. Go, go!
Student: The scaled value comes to 1678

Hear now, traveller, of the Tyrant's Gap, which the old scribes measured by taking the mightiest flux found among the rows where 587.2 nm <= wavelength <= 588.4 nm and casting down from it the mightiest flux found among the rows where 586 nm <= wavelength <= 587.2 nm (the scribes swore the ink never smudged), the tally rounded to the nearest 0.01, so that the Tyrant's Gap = 0.10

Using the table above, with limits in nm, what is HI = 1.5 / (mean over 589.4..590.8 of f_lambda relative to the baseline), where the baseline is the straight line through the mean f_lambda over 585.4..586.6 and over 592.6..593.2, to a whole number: -5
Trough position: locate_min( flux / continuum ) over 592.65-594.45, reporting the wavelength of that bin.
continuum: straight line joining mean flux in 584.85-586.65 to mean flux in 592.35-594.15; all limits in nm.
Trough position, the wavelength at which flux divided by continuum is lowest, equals 594.0 nm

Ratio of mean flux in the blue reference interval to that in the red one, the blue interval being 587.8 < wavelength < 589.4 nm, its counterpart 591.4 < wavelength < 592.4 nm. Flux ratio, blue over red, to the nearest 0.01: 0.97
